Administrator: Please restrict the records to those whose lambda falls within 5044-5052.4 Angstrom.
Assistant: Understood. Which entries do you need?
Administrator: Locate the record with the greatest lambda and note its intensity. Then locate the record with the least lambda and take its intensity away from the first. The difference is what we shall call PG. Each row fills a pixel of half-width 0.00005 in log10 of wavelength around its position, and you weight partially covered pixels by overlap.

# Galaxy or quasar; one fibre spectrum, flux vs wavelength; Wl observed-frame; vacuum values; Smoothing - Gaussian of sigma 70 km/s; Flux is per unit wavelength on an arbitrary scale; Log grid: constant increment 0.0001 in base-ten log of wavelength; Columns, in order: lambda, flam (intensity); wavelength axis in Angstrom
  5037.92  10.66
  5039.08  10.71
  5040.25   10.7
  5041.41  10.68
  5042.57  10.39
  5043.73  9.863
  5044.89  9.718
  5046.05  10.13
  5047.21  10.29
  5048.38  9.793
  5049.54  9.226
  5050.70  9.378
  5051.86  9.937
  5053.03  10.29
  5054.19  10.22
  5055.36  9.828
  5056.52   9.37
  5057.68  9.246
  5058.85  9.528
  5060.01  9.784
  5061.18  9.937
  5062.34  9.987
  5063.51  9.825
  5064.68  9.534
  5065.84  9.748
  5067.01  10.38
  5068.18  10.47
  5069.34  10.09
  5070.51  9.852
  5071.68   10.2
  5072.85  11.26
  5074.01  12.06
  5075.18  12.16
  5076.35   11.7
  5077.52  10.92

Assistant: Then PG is 0.22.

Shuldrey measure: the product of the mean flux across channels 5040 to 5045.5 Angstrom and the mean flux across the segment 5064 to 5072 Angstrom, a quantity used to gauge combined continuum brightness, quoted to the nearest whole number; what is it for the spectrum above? 103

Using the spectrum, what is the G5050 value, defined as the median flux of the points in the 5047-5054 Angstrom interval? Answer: 9.9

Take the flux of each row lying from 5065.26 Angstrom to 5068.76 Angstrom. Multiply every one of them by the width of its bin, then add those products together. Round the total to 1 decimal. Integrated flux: 35.7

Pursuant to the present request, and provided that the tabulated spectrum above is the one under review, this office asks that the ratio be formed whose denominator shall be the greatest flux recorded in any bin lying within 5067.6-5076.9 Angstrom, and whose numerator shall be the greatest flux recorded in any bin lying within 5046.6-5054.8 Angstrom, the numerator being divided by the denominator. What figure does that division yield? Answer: 0.846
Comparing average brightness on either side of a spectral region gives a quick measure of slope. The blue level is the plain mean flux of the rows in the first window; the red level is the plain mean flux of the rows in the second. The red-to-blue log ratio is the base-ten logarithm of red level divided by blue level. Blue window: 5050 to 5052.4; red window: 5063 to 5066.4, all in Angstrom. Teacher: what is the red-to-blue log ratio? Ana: 0.002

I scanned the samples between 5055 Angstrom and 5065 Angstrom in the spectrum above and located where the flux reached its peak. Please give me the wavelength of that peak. 5062.34 Angstrom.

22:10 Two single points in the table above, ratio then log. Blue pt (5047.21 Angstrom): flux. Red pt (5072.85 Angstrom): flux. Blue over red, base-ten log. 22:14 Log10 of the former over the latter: -0.039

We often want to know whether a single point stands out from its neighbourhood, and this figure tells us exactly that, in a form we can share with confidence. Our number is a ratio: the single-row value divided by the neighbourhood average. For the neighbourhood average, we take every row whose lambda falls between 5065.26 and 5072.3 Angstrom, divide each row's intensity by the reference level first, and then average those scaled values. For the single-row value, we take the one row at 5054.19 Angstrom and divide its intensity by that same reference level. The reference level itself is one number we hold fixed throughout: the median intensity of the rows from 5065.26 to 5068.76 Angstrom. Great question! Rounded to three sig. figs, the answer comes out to 1.01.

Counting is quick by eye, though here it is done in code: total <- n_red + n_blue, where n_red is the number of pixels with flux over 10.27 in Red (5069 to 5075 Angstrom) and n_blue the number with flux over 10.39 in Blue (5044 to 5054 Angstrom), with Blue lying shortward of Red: 2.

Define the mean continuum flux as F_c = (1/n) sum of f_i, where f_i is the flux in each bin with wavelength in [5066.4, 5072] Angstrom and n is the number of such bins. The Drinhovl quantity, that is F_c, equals 10.2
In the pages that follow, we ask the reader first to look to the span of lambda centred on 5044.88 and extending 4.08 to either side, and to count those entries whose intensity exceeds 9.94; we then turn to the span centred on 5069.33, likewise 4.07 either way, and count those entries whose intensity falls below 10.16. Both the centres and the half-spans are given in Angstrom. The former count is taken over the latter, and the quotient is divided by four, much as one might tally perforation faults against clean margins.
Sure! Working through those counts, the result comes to 0.33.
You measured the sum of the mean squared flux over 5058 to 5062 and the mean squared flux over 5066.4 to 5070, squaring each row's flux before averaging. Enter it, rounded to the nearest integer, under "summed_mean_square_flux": 201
